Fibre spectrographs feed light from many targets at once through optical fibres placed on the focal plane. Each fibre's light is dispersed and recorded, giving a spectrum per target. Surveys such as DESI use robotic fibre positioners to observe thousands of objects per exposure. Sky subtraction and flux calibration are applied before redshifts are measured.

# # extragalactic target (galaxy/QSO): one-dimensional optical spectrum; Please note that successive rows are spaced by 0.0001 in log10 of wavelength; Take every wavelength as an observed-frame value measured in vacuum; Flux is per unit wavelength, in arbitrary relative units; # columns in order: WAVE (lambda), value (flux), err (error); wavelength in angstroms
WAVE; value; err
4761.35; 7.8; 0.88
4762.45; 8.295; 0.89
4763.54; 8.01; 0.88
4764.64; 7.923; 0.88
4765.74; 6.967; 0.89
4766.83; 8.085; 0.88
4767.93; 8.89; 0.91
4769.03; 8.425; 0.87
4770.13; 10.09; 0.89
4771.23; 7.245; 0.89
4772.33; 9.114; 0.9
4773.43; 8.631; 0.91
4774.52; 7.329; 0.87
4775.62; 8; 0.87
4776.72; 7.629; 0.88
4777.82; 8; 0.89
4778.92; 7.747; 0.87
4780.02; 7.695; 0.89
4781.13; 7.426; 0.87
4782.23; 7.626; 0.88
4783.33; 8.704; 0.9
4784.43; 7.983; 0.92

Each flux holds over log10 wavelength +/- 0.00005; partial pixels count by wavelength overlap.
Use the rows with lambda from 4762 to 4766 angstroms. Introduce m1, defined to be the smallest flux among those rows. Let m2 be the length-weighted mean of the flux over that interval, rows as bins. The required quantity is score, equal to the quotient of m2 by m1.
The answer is 1.13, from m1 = 6.967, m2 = 7.85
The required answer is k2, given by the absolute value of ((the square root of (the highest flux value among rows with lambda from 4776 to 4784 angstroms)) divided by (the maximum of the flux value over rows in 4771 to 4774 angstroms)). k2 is 0.324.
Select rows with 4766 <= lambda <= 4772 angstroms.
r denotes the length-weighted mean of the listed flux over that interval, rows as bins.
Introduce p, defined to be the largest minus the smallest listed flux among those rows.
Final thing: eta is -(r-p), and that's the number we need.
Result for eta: -5.6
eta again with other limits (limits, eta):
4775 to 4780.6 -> -7.4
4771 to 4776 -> -6.3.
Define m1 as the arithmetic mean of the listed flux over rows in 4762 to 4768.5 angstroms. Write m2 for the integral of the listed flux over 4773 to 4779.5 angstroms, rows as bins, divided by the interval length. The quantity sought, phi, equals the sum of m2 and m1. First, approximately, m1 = 8.0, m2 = 7.89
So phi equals 15.9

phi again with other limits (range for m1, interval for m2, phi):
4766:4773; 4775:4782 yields 16.4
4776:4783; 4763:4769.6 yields 15.7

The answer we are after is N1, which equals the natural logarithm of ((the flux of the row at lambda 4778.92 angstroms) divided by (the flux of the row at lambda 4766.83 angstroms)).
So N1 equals -0.04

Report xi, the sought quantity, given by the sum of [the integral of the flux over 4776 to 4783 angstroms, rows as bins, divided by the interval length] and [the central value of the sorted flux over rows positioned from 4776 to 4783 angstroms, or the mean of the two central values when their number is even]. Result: 15.4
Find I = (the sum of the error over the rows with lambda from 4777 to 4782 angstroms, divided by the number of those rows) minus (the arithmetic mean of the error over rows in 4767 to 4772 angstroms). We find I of -0.010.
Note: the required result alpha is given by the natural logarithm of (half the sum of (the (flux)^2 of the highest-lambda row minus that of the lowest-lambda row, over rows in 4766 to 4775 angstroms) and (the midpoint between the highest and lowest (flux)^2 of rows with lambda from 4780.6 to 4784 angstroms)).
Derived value 3.29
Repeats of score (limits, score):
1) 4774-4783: 1.05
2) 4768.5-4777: 1.15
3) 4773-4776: 1.09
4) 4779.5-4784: 1.06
